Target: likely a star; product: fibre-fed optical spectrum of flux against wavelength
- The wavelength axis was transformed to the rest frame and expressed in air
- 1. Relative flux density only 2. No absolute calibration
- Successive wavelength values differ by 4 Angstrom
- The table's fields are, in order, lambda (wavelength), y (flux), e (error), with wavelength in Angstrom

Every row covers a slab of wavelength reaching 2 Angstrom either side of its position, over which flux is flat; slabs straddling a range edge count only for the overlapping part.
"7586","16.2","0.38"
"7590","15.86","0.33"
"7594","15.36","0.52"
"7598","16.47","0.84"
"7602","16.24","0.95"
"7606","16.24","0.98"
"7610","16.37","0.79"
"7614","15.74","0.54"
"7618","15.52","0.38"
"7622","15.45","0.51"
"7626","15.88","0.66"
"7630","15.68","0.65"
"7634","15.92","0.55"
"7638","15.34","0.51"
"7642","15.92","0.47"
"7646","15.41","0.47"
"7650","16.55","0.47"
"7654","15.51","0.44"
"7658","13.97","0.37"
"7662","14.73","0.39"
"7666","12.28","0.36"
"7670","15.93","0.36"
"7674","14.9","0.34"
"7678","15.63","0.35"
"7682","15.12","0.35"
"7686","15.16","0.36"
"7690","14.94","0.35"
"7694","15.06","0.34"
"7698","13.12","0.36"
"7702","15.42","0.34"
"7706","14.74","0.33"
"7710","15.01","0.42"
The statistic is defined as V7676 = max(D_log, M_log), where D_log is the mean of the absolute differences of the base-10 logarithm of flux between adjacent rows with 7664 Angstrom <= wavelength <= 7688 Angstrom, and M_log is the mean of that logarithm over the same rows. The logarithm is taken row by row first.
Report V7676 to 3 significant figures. 1.17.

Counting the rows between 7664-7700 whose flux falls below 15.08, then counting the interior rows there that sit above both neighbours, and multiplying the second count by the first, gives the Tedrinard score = 20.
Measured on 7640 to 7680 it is 12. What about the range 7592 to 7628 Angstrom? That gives 0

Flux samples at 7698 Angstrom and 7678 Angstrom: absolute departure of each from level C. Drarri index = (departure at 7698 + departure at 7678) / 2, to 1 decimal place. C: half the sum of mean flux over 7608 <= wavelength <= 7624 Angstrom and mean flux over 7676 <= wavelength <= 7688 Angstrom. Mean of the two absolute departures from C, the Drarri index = 1.3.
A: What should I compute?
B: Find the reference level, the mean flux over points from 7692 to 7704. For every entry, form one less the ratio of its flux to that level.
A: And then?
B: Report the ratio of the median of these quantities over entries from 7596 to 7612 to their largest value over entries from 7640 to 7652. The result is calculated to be 2.0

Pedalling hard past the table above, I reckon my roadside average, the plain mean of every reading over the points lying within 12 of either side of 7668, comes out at 14.6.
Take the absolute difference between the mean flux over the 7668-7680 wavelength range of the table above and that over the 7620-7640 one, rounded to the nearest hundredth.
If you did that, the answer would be 0.17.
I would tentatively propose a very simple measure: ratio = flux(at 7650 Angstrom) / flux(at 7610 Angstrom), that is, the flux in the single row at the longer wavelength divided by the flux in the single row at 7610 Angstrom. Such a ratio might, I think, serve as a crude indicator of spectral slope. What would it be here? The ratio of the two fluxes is 1.01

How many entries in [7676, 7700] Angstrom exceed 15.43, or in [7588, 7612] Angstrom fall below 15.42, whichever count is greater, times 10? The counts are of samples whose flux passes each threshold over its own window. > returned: 10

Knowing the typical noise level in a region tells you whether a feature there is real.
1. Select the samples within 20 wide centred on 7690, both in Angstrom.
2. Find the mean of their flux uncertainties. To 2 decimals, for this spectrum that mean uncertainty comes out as 0.35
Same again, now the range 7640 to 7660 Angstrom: 0.44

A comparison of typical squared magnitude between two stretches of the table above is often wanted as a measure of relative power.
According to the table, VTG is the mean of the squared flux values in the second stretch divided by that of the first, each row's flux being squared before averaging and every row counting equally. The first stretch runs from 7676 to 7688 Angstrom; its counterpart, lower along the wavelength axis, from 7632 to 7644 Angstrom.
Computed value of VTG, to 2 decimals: 1.06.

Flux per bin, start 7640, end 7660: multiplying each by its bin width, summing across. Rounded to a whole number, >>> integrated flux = 309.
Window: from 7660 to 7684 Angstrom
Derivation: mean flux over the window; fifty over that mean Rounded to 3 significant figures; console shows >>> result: 3.39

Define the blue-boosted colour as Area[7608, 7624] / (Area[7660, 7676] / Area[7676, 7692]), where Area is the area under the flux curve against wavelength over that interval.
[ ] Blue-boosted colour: 265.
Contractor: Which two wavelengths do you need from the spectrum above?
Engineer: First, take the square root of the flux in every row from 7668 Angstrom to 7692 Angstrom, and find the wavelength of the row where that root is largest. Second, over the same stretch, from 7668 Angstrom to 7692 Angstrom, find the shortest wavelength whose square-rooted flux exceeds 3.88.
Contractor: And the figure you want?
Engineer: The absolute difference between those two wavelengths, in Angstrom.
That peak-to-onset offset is 0 Angstrom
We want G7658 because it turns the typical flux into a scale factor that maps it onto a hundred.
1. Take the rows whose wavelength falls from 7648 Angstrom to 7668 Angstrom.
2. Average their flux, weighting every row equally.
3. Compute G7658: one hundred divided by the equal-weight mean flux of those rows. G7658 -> 6.85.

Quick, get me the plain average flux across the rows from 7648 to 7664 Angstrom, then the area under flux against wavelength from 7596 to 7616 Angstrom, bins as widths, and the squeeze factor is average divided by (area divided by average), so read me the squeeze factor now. 0.71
